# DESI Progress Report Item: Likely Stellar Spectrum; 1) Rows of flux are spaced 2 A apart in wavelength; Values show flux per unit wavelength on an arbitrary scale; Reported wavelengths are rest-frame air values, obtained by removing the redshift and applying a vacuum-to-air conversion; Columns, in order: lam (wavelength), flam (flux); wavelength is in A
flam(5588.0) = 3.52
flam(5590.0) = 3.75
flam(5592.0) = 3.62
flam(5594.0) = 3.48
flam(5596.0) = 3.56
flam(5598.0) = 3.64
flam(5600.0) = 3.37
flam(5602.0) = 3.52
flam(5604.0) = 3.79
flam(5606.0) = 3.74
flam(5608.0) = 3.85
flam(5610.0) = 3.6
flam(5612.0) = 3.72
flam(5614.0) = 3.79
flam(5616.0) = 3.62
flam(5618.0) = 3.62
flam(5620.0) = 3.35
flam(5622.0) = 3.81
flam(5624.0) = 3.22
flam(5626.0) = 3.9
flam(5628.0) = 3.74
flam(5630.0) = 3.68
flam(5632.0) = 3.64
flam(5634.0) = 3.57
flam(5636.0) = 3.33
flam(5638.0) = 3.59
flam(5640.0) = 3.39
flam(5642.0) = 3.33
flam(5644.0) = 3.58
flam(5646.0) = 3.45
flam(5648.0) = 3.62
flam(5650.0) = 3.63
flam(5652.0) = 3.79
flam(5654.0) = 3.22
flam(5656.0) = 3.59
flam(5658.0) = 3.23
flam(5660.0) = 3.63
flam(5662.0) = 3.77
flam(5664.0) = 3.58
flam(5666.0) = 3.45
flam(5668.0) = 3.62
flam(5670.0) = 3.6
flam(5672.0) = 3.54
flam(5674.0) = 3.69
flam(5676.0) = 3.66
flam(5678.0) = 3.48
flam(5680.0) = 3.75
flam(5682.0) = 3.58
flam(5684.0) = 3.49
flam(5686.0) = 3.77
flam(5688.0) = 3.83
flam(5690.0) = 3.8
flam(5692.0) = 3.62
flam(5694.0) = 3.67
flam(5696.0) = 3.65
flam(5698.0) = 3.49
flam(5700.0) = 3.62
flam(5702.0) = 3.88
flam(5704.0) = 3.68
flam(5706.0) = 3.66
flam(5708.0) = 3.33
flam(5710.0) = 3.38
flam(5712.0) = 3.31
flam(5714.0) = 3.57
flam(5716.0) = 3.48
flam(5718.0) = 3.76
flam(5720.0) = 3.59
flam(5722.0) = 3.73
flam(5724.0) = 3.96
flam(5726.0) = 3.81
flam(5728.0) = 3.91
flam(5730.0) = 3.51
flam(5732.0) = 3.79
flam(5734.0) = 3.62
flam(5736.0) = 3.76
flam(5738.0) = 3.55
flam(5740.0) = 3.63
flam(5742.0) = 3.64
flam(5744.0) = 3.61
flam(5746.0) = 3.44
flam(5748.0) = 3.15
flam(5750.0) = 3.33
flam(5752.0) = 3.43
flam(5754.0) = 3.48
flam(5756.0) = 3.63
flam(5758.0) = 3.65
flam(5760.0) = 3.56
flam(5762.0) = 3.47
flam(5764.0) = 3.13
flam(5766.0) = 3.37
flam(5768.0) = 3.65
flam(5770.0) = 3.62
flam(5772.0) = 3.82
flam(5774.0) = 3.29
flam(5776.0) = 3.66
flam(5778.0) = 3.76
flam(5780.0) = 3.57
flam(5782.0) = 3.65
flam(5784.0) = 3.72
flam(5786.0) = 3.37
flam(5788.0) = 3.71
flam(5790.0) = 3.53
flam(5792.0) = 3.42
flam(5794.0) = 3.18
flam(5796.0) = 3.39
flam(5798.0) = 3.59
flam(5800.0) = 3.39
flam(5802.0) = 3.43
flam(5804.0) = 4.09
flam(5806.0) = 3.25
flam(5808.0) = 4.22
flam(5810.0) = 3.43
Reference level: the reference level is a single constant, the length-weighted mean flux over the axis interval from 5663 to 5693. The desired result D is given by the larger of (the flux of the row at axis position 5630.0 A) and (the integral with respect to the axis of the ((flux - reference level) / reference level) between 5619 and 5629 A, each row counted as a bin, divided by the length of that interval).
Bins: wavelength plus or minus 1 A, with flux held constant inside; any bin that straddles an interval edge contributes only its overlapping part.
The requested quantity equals 3.68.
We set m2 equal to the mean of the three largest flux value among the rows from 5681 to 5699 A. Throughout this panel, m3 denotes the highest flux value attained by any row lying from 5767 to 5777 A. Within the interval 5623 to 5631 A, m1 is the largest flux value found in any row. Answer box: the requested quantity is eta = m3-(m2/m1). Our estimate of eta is 2.85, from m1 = 3.9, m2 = 3.80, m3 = 3.82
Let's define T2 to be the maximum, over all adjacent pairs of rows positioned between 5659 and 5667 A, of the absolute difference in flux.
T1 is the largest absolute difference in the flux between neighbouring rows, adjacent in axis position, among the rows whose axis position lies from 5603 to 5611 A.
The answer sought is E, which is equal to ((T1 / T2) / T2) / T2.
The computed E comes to 36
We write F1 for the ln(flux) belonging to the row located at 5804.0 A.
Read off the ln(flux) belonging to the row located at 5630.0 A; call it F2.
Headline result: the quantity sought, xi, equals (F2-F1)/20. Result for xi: -0.0053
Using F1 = 1.41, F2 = 1.30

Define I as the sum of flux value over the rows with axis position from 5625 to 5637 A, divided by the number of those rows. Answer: 3.64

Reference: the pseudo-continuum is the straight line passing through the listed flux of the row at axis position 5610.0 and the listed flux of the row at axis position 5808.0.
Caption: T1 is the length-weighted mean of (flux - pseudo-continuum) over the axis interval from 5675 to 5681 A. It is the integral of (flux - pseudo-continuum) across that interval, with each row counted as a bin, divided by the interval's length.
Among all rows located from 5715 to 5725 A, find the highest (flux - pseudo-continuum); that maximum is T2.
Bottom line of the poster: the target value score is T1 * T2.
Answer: -0.001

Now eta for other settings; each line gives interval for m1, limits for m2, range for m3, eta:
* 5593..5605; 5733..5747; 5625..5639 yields 2.93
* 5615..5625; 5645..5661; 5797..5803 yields 2.62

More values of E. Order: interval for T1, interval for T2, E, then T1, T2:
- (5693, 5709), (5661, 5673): 48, 0.33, 0.19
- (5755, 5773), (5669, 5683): 17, 0.34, 0.27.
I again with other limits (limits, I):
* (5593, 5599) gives 3.56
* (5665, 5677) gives 3.59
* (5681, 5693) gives 3.68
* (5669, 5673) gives 3.57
